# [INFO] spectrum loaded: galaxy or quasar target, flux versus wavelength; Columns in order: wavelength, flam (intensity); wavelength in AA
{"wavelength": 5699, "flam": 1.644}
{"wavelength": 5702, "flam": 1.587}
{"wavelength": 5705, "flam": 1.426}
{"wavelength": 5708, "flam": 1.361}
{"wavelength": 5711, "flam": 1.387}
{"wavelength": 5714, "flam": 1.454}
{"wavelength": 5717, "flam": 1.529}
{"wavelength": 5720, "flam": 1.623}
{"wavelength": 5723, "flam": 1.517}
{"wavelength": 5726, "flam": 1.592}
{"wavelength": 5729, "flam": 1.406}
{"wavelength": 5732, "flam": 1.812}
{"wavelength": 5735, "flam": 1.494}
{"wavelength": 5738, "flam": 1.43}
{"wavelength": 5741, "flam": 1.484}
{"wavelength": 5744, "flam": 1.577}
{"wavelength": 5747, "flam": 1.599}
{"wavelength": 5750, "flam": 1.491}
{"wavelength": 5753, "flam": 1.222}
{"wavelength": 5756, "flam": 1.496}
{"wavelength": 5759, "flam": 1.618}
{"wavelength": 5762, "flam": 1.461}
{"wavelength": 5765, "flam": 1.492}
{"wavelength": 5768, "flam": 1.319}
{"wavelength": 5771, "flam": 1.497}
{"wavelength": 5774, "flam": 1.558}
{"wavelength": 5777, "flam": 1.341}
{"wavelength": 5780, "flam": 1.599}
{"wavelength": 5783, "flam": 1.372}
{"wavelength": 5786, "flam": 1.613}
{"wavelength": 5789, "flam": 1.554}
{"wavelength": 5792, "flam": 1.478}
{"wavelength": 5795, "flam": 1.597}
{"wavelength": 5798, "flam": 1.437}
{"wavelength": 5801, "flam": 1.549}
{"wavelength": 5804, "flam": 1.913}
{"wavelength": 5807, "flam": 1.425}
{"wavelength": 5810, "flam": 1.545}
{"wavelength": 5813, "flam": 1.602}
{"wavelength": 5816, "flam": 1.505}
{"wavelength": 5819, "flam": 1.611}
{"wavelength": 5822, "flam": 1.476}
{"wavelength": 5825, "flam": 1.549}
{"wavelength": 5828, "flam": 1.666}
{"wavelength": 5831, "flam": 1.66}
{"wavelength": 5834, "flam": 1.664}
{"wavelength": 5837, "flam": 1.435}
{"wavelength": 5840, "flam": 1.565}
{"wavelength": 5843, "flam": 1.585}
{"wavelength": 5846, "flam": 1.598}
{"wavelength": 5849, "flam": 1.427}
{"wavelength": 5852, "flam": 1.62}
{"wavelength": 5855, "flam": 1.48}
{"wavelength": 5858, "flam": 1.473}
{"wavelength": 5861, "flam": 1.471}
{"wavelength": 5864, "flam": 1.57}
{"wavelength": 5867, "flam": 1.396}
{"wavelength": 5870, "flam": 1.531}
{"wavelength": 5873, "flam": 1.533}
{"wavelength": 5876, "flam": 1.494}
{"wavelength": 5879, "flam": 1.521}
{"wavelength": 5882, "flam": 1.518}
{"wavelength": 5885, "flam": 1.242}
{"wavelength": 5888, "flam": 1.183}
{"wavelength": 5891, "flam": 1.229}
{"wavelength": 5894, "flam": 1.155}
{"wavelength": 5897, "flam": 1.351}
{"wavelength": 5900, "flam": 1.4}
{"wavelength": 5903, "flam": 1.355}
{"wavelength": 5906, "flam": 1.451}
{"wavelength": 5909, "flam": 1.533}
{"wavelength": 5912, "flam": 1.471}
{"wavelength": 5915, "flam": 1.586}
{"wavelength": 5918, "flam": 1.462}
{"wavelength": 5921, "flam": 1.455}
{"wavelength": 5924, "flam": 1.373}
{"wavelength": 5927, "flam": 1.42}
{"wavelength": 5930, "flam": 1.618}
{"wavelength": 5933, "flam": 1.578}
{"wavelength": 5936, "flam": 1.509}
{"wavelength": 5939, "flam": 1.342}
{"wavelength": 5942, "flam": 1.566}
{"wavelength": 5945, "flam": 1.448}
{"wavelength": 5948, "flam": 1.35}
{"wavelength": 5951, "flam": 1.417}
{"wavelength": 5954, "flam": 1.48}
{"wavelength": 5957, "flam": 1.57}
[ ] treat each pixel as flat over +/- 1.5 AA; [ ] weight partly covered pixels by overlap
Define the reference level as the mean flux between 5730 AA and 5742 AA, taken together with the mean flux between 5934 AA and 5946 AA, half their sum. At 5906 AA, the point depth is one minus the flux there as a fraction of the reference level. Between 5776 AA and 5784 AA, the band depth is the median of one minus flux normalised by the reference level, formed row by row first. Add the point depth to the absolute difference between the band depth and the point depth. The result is 0.092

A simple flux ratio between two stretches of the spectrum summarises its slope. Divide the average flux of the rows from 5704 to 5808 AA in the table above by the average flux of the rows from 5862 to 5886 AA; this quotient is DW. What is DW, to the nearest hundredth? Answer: 1.02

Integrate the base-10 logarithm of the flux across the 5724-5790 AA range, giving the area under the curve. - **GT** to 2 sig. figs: 12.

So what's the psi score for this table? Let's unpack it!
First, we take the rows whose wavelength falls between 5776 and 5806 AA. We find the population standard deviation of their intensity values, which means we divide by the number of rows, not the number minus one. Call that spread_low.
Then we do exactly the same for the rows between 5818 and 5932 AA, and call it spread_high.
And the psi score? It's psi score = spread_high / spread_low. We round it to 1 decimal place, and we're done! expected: 0.8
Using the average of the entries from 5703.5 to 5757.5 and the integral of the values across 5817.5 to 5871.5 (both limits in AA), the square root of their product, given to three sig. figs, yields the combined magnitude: 11.2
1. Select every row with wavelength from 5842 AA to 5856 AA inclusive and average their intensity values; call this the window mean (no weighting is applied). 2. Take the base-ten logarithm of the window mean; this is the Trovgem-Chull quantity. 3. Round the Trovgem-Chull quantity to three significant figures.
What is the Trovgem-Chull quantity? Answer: 0.188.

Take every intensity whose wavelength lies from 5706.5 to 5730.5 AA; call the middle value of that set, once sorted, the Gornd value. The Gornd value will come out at 1.49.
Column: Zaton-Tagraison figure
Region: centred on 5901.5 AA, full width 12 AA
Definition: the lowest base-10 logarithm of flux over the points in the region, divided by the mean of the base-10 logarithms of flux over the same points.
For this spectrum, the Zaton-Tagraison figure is 0.92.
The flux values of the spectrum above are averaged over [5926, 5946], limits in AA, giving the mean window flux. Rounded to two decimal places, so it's 1.50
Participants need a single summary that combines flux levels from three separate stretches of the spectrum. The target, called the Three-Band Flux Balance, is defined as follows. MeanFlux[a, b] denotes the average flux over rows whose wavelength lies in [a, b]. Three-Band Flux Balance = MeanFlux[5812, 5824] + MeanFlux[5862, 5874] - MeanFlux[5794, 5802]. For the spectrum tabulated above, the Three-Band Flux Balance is 1.53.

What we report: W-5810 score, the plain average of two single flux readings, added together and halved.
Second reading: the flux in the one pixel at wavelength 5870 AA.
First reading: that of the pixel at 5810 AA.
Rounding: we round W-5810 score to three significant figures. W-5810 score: 1.54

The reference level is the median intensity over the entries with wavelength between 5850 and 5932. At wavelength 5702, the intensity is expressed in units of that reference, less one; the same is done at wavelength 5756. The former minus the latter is 0.062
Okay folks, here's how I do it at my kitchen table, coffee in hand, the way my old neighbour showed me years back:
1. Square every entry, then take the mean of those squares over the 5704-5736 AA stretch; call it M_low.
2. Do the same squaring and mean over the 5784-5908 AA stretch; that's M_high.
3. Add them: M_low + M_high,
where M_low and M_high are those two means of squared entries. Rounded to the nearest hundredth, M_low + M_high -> 4.56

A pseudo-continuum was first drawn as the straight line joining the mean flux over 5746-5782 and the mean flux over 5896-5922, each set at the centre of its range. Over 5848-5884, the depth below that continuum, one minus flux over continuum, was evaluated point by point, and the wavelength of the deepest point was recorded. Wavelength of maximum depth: 5867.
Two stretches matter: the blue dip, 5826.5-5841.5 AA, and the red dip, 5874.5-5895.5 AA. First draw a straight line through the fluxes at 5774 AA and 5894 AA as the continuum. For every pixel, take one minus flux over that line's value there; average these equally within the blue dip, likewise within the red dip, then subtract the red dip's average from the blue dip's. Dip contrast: -0.1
